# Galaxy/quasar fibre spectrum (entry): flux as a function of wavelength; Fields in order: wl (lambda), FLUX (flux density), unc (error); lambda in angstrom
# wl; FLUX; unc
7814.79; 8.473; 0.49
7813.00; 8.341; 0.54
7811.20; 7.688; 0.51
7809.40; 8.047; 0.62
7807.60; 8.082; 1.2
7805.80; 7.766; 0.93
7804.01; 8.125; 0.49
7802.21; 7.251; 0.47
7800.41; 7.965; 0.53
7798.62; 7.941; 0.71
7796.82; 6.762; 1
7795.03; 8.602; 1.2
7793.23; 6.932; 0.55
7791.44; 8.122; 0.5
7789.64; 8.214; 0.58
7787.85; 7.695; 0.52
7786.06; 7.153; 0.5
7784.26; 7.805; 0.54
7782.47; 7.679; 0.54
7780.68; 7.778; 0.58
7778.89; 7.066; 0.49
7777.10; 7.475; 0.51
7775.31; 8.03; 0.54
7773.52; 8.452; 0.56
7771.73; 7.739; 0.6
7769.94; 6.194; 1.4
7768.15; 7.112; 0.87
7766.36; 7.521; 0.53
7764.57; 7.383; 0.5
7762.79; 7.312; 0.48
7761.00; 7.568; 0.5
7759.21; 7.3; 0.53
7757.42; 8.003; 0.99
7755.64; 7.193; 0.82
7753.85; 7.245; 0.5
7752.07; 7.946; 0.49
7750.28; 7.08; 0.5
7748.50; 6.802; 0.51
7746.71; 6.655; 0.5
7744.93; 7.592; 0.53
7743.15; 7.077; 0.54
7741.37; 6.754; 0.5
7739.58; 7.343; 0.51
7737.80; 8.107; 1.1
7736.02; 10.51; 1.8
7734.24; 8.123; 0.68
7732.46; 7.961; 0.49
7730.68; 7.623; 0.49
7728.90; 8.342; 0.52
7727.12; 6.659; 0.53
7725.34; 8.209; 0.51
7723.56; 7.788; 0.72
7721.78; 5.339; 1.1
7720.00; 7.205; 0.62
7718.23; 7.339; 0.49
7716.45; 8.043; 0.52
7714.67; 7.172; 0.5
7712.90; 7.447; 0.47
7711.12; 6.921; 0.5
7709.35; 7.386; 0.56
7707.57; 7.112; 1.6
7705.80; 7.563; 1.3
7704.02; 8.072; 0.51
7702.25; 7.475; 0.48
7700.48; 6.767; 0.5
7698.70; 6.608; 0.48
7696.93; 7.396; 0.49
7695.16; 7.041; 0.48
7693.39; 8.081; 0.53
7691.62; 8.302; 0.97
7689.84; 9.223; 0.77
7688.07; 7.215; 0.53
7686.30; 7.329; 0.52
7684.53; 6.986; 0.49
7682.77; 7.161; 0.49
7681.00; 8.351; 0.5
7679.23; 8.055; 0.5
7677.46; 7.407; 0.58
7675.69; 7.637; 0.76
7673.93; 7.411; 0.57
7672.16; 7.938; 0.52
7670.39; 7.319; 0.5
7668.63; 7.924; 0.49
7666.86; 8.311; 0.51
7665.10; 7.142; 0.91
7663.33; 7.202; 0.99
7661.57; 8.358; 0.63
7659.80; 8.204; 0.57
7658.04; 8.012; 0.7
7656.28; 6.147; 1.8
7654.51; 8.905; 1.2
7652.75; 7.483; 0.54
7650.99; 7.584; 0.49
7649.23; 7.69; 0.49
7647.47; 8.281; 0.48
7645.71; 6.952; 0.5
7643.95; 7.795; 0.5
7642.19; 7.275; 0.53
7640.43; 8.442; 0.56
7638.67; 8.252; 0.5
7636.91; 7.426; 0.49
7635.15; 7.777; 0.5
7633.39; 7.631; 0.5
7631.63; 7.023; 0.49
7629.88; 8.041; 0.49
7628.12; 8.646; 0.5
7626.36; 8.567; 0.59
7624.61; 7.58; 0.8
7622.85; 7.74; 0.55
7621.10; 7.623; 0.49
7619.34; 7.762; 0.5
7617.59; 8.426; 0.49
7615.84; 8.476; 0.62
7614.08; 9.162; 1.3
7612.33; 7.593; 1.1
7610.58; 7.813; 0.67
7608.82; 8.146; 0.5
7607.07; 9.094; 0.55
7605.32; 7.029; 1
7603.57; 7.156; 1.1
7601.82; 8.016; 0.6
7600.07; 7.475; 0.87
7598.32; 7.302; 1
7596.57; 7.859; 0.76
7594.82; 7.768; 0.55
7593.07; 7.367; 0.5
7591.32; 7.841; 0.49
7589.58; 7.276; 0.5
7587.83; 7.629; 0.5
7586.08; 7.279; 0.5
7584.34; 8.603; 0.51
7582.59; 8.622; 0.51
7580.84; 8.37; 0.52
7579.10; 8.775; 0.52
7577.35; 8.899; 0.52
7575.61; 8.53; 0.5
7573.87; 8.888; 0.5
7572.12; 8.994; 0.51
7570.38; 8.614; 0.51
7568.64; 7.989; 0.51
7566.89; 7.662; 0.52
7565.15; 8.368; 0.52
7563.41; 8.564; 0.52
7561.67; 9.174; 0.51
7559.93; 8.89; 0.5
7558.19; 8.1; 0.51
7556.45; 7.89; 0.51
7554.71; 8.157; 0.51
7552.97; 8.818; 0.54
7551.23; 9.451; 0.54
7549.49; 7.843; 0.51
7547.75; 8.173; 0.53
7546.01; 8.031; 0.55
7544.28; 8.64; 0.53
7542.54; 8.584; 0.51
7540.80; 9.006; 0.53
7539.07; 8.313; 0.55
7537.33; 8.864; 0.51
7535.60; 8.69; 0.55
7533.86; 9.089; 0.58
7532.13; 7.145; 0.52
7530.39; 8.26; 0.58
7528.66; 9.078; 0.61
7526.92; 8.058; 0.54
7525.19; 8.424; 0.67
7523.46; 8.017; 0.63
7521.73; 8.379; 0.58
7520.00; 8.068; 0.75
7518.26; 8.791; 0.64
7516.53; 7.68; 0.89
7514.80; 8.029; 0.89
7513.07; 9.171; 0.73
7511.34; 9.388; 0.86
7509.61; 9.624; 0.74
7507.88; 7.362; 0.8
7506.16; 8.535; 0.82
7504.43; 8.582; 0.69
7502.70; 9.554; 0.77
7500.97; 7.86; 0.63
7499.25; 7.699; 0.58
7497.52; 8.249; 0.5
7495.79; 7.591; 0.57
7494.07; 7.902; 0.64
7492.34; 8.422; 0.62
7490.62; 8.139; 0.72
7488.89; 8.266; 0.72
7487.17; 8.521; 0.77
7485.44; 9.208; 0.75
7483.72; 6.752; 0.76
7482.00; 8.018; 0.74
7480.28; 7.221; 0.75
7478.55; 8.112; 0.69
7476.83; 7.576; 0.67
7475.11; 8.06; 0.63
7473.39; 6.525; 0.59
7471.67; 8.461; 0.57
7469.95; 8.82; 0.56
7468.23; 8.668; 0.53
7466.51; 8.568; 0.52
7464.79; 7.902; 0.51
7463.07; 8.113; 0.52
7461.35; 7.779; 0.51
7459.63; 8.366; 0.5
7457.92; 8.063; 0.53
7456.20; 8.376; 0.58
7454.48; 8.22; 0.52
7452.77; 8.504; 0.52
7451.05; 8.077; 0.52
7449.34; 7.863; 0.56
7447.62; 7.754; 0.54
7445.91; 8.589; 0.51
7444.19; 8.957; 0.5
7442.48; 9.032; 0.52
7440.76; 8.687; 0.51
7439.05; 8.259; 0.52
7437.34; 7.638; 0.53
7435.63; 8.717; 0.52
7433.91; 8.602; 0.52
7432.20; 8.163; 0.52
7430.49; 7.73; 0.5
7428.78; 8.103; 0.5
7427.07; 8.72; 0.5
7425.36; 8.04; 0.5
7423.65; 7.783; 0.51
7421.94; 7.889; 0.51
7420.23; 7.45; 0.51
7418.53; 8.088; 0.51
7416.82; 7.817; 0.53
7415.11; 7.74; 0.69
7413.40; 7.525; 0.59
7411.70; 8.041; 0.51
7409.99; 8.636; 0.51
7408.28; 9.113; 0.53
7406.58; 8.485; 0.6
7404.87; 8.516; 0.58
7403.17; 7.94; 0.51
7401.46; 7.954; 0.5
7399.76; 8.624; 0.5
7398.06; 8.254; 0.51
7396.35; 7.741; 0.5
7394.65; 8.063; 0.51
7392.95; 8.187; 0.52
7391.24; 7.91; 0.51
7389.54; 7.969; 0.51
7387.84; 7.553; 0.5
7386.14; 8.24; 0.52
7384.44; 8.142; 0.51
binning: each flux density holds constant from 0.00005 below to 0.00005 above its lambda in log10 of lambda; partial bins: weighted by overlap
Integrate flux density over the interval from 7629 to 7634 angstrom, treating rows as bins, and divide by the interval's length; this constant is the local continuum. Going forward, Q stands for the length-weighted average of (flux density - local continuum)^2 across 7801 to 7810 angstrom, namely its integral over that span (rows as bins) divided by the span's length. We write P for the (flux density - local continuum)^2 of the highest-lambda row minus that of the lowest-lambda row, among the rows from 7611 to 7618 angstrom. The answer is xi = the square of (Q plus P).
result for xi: 0.9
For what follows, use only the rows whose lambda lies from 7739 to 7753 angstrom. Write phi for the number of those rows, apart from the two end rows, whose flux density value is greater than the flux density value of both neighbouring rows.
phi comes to 1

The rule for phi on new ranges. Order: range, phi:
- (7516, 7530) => 3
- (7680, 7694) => 2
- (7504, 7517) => 1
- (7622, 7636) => 1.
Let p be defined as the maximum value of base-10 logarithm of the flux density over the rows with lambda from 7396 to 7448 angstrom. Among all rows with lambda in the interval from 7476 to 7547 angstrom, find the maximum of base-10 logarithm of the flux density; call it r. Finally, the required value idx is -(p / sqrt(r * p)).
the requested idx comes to -0.988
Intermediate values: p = 0.960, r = 0.983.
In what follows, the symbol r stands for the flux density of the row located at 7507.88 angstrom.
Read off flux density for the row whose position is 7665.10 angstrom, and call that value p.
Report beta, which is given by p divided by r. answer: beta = 0.97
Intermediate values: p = 7.142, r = 7.362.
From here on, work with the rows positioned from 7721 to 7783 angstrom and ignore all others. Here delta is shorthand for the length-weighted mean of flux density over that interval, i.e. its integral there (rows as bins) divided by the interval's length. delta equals 7.5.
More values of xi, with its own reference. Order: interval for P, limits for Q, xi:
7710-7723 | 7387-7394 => 22.2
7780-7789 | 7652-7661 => 0.7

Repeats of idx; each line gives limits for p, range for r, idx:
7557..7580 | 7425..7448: -1.004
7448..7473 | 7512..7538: -0.991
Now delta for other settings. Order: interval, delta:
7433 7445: 8.6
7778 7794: 7.6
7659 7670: 7.8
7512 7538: 8.4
